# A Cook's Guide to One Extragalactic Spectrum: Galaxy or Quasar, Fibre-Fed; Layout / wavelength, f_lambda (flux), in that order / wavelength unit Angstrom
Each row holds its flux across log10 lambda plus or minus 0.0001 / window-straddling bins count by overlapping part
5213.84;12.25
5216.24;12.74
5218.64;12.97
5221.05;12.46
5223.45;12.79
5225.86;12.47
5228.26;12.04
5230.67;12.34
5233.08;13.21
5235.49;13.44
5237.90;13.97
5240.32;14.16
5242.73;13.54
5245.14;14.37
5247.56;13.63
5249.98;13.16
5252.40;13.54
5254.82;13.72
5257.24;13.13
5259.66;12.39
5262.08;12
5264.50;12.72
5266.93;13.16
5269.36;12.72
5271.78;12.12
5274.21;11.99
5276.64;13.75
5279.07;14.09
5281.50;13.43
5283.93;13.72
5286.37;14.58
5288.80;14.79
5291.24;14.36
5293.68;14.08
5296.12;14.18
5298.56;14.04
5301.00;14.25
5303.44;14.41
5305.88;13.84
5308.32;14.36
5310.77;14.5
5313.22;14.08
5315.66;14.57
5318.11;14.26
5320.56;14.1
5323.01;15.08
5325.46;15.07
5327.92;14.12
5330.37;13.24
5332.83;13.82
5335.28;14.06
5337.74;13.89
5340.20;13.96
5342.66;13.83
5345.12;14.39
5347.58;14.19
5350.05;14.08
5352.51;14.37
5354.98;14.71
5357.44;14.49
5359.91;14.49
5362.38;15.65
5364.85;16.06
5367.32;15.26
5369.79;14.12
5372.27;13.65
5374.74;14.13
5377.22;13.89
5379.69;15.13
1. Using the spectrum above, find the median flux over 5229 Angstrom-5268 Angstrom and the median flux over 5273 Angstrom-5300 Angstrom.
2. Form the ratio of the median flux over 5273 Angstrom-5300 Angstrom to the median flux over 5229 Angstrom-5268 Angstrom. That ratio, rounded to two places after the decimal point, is 1.06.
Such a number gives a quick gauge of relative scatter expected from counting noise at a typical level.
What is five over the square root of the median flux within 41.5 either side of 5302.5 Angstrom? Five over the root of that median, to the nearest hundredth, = 1.33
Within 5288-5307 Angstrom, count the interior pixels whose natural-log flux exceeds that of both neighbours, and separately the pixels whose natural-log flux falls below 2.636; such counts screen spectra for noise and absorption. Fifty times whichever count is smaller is 50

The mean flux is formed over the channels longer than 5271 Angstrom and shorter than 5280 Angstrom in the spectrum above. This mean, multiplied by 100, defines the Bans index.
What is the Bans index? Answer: 1299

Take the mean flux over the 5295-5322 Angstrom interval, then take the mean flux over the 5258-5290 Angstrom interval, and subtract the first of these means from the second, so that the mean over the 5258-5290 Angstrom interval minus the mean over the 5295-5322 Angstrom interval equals -1.05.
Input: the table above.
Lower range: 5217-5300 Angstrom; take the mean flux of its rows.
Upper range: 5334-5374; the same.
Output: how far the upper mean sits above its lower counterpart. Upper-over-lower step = 1.12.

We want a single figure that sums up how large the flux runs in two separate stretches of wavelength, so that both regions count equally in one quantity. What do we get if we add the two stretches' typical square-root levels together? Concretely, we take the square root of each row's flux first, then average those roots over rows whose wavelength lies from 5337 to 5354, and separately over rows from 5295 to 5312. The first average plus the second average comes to 7.53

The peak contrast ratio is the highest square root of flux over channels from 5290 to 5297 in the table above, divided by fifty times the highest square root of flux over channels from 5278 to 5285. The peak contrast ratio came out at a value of 0.0202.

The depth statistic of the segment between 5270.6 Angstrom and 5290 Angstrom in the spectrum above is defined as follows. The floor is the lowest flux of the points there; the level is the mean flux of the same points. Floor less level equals -1.6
